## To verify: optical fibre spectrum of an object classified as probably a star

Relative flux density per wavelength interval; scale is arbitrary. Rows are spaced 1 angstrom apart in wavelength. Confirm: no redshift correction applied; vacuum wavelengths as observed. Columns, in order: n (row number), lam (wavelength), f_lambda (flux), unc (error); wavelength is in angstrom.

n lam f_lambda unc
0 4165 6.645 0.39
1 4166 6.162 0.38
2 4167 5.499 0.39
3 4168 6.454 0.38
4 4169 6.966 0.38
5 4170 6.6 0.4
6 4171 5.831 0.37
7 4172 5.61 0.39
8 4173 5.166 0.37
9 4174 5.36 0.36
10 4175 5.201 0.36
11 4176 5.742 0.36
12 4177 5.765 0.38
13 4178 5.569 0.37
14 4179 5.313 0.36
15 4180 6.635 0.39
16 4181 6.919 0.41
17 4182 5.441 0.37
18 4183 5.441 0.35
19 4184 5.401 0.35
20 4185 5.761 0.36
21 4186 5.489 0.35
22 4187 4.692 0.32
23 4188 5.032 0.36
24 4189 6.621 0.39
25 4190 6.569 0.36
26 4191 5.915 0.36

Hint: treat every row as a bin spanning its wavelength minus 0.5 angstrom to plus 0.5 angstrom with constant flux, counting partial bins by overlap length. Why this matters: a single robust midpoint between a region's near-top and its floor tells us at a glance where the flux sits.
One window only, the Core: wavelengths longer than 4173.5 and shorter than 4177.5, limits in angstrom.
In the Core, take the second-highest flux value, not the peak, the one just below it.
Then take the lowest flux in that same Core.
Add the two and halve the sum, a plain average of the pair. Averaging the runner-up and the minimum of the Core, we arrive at 5.47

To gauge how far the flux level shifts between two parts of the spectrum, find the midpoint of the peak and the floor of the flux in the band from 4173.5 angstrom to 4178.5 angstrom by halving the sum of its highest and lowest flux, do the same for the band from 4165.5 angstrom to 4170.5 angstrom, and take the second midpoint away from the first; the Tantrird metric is -0.7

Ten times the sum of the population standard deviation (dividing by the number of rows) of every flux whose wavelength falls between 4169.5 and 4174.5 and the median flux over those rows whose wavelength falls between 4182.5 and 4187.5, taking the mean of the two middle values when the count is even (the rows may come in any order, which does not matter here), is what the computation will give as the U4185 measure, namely 59.4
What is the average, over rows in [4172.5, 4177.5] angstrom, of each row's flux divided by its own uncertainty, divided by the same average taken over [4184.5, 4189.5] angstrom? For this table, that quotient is 0.96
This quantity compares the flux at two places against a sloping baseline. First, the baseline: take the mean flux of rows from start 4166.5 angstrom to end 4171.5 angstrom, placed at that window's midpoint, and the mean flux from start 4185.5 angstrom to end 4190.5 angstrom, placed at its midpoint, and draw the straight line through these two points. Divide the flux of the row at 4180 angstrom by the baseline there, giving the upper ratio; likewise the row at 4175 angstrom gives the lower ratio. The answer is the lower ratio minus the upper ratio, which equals -0.26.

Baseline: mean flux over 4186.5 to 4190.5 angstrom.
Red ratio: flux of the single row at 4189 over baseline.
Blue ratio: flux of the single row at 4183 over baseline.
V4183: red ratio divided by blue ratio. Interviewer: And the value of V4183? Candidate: 1.22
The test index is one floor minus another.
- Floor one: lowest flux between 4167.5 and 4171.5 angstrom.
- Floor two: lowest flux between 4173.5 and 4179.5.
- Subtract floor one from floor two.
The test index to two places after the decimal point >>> -0.63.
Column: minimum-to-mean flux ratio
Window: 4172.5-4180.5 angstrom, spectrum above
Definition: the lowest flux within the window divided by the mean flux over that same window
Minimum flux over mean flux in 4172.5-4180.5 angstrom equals 0.924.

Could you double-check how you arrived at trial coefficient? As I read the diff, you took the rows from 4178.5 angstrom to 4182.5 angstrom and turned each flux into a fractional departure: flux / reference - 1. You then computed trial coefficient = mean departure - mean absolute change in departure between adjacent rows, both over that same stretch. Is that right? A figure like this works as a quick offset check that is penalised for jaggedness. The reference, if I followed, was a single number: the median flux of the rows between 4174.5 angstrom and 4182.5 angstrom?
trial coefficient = -0.11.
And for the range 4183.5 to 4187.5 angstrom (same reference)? -0.14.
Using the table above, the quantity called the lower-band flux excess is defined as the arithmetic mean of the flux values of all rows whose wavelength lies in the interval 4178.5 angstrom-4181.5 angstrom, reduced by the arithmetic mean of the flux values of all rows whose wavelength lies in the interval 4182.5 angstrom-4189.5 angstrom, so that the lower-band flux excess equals 0.80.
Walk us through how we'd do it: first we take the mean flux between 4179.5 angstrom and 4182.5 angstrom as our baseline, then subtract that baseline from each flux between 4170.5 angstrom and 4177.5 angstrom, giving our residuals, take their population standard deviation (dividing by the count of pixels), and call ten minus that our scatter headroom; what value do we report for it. 9.74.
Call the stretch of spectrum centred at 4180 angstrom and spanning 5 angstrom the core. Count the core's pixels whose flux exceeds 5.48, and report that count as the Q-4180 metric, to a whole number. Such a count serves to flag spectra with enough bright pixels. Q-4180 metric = 3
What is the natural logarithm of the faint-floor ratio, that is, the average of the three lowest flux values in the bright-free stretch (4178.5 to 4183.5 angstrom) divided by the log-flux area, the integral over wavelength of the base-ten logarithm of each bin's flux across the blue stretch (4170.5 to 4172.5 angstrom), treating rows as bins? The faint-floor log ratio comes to 1.3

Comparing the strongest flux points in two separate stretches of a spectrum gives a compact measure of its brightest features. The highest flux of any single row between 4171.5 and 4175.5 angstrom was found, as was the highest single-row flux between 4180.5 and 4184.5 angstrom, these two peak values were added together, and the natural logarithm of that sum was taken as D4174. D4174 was 2.53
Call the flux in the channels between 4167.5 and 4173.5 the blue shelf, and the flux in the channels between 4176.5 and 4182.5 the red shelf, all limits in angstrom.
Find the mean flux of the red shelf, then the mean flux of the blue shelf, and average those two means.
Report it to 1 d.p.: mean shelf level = 6.0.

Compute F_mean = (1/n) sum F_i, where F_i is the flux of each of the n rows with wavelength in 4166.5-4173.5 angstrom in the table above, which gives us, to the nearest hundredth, 6.02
